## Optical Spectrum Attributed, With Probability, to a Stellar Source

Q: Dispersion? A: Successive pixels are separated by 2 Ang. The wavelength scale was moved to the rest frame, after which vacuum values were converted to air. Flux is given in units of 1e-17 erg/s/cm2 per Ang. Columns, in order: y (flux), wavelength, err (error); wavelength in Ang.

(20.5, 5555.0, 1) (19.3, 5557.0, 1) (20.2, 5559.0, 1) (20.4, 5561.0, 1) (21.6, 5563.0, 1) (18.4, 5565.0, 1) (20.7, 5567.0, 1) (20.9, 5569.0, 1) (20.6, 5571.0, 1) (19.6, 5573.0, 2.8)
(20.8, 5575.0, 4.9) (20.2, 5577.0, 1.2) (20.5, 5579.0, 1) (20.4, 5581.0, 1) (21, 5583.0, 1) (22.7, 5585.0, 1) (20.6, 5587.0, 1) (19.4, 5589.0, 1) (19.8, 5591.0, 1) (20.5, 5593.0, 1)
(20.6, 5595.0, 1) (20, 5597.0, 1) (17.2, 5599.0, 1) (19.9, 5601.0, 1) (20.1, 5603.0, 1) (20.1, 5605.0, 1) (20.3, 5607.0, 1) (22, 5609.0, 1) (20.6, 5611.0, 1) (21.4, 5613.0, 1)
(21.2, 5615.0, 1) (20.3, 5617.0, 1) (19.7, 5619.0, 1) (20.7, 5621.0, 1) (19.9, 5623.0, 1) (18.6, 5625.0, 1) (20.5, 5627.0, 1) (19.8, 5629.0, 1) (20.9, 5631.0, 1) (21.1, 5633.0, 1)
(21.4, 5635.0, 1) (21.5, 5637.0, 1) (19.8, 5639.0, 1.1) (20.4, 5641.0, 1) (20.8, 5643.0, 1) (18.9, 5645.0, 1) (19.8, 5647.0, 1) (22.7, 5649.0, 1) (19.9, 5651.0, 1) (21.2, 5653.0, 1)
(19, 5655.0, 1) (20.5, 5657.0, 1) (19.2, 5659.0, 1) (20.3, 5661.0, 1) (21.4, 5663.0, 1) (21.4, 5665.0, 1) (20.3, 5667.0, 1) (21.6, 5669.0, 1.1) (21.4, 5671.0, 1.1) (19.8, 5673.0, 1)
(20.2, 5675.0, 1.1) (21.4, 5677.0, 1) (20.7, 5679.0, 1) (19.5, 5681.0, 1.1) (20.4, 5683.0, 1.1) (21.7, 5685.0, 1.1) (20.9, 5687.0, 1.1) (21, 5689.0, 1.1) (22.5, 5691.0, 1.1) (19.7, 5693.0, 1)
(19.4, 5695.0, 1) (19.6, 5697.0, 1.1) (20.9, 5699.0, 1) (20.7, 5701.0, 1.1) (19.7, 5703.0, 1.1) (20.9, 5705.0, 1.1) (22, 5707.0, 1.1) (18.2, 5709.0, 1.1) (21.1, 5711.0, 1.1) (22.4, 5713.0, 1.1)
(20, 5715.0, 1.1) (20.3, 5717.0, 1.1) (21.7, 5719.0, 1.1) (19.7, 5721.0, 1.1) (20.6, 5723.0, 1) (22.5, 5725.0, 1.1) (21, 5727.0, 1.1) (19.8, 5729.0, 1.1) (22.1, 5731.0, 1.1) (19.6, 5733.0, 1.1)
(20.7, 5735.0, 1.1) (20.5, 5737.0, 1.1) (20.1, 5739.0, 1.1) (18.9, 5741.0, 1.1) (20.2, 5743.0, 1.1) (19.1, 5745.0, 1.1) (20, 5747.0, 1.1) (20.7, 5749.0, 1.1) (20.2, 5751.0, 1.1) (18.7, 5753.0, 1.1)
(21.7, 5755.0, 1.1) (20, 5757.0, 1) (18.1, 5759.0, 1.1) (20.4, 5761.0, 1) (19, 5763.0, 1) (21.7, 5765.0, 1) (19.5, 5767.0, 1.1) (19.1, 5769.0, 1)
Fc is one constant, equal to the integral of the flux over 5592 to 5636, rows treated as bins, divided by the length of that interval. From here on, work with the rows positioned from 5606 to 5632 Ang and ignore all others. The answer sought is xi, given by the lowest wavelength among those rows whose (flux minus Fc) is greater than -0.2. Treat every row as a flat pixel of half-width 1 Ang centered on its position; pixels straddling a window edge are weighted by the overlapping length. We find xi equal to 5607.0 Ang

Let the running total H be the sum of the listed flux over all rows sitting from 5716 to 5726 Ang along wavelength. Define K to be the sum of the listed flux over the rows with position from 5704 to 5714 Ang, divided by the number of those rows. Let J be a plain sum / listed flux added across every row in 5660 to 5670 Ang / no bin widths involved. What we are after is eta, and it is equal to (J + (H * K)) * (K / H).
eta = 459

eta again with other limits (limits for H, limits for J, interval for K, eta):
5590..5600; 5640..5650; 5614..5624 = 436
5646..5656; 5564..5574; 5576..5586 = 460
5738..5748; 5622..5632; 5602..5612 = 446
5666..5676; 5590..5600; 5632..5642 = 454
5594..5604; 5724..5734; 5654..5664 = 425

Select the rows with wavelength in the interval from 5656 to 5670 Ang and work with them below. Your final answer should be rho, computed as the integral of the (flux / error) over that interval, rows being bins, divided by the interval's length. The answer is 20.4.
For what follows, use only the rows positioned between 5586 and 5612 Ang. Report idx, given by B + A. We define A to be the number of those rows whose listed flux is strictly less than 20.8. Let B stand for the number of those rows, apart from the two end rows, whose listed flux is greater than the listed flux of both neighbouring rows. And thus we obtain 14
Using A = 12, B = 2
